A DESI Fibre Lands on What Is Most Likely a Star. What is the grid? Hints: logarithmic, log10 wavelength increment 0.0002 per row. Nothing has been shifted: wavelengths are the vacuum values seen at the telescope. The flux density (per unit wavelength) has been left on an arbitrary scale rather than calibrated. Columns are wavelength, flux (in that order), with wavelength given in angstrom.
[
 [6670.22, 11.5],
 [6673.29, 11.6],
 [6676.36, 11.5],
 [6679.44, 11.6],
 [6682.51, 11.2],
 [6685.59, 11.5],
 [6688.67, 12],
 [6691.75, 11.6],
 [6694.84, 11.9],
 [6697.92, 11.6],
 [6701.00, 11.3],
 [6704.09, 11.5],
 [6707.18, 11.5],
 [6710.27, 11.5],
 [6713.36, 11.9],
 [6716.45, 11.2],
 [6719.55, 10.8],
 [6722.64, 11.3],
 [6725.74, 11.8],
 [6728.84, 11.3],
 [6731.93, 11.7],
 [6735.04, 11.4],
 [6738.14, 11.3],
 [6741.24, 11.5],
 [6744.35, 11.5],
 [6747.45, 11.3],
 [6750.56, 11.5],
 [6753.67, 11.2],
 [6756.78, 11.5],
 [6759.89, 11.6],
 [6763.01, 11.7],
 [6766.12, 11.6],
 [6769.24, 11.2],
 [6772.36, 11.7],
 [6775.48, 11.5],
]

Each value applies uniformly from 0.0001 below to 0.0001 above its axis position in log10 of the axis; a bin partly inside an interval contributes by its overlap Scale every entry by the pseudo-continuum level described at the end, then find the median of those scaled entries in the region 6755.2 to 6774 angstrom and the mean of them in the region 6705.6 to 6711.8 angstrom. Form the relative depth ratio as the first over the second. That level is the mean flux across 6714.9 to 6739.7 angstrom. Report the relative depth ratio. 1.01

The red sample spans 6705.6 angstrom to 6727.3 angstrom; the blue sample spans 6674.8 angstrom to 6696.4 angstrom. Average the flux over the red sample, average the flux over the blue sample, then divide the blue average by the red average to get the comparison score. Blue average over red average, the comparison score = 1.02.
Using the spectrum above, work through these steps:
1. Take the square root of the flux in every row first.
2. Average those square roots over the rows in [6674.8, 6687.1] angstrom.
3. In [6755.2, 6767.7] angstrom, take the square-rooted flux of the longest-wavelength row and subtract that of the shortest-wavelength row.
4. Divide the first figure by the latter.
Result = 230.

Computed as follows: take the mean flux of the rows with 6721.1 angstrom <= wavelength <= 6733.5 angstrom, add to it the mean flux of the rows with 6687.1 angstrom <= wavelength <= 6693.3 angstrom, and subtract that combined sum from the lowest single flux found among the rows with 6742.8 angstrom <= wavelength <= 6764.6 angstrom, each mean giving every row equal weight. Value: -12.1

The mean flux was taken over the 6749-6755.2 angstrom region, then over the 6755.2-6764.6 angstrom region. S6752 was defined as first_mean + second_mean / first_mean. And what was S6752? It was 12.4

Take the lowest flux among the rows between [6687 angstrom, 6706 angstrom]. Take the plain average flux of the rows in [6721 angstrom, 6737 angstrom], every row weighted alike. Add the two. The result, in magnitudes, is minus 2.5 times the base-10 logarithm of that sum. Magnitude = -3.39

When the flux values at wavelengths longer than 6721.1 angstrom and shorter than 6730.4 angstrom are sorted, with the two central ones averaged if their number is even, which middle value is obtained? 11.3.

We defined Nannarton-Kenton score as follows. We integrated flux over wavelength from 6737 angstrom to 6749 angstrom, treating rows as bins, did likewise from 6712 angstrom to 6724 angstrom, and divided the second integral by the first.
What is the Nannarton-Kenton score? 0.99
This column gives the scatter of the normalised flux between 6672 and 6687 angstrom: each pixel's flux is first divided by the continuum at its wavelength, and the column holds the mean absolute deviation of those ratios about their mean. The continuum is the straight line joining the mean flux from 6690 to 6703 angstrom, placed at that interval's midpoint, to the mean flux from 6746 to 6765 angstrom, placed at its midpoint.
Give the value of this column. 0.0094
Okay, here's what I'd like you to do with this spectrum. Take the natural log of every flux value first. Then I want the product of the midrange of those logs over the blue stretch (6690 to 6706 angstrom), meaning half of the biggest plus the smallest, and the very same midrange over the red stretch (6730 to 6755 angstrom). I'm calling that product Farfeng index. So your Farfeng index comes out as 5.97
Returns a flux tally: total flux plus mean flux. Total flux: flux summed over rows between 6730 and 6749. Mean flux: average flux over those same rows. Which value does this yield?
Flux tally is 80.2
